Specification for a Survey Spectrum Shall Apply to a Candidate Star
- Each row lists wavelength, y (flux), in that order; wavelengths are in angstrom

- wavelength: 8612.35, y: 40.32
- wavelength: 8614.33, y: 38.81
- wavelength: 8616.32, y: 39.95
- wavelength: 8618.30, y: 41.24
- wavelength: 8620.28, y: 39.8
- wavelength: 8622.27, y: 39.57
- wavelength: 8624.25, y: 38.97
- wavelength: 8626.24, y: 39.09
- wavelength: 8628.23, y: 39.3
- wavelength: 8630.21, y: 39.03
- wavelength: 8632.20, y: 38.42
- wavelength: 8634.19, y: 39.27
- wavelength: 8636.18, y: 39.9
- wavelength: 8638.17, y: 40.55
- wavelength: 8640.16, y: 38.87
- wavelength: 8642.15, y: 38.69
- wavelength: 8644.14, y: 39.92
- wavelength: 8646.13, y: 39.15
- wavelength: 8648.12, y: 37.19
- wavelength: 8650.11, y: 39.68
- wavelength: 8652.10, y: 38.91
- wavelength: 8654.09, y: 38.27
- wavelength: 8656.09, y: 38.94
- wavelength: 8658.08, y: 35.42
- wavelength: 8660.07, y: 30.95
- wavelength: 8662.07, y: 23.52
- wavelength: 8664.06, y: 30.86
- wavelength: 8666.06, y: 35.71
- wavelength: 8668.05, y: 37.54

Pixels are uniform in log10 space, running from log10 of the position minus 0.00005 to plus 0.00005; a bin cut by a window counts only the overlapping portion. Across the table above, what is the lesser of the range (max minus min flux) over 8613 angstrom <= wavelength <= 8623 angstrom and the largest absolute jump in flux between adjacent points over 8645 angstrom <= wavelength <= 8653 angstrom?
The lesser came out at 2.43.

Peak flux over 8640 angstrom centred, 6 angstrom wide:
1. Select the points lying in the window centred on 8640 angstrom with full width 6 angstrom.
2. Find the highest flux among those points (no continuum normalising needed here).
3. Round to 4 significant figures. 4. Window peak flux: 40.55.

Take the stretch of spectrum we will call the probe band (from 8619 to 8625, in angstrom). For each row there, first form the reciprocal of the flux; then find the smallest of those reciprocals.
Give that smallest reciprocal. 0.0251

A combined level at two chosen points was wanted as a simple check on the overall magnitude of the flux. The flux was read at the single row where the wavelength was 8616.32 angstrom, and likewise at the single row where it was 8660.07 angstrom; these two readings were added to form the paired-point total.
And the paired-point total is 70.9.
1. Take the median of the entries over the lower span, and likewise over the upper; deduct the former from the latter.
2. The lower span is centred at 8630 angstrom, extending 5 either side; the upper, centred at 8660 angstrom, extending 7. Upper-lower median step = -3.7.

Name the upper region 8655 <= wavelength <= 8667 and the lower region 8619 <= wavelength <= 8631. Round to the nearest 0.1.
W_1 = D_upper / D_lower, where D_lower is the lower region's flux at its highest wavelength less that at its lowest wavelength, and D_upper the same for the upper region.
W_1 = 4.2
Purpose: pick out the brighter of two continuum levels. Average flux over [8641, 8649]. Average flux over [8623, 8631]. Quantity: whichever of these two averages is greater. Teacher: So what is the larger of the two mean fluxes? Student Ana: 39.1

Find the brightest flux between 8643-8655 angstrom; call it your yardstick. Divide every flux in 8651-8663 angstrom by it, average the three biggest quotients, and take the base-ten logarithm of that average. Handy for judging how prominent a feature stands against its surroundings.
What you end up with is -0.013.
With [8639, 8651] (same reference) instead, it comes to -0.004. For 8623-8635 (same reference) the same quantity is -0.008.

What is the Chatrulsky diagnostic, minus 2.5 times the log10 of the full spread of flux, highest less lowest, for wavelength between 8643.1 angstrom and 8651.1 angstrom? -1.1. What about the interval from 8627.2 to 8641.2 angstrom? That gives -0.8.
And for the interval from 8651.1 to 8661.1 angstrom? -2.3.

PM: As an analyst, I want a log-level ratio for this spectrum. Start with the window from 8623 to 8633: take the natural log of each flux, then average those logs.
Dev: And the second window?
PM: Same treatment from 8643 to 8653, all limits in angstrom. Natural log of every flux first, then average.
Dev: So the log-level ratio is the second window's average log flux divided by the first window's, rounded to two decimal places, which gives 1.00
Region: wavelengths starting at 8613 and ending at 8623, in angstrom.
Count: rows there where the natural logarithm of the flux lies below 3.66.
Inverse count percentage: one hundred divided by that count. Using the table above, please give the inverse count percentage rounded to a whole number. 100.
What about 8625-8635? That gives 100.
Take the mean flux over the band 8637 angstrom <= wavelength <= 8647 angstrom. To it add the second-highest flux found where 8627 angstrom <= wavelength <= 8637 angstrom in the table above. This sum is 78.7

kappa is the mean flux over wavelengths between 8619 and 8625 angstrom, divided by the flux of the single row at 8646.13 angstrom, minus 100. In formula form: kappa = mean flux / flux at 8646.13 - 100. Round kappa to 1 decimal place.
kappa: -99.0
